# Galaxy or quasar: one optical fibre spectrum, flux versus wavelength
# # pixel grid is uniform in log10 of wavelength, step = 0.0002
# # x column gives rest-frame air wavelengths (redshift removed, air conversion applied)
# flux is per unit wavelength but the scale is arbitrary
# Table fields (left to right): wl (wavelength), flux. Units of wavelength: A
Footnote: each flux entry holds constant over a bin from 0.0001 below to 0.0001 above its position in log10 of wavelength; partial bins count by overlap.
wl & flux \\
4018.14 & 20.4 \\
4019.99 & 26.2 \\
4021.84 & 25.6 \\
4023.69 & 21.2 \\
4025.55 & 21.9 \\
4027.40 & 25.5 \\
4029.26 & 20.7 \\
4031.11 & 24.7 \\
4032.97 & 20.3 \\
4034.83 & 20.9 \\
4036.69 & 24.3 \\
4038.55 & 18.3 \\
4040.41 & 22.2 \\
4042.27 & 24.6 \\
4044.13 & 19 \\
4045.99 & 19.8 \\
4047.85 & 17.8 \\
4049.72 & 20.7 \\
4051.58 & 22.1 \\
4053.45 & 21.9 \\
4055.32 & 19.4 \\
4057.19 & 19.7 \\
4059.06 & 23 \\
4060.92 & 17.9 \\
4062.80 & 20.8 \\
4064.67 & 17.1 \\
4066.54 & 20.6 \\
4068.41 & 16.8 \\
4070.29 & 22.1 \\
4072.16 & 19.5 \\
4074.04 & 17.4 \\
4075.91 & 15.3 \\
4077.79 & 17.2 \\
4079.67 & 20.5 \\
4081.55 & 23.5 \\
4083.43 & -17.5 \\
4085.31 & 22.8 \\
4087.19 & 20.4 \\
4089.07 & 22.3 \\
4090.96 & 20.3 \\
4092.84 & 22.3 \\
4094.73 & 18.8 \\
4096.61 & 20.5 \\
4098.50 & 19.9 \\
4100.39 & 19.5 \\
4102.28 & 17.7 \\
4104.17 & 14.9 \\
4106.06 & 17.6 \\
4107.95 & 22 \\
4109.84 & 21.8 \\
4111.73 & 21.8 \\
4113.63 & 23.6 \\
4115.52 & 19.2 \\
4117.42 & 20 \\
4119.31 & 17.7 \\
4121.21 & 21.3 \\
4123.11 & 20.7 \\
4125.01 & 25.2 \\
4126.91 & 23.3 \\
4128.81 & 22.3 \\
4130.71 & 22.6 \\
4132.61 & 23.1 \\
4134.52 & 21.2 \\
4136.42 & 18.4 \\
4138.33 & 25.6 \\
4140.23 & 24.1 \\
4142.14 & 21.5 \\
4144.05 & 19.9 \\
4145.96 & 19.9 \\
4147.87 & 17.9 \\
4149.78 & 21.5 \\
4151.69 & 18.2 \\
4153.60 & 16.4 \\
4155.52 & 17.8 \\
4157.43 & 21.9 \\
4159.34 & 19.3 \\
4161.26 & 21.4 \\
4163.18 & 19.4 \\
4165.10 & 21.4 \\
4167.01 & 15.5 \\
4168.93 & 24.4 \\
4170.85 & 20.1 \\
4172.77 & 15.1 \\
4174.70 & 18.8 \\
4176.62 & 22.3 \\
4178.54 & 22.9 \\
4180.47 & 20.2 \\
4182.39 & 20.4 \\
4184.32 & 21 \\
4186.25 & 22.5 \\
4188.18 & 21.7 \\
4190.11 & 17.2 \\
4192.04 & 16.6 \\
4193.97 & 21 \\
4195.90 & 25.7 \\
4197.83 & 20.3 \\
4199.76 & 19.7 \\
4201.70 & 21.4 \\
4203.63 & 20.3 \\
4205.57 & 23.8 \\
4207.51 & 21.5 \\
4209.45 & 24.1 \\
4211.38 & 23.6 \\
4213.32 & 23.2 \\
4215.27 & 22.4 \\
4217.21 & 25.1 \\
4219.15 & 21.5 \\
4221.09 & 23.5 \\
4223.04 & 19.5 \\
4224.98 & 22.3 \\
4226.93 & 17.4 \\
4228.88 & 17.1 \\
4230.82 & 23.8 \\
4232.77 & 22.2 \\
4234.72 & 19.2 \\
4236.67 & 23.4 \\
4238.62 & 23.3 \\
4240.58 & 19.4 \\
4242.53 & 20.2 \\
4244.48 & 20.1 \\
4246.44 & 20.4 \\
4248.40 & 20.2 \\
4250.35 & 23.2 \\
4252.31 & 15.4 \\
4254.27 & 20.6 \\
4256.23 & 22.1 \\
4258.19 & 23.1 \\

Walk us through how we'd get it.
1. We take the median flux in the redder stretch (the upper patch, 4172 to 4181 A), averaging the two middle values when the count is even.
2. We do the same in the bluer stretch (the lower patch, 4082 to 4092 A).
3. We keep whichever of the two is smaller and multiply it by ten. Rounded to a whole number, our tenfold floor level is 202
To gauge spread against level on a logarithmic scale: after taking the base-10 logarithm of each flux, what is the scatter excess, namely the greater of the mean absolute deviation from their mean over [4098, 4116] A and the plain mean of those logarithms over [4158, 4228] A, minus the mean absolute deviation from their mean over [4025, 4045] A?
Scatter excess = 1.28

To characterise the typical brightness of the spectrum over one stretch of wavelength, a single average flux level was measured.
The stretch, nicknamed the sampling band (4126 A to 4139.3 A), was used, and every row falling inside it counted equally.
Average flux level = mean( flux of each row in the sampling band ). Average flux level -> 22.4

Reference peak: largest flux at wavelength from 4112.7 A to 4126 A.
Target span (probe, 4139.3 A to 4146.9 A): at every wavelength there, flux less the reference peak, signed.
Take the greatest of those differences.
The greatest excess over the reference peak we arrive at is -1.1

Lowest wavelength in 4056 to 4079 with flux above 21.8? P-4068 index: 4059.06 A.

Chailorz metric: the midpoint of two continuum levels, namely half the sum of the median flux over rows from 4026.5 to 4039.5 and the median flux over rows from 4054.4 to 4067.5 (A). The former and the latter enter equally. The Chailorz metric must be 20.3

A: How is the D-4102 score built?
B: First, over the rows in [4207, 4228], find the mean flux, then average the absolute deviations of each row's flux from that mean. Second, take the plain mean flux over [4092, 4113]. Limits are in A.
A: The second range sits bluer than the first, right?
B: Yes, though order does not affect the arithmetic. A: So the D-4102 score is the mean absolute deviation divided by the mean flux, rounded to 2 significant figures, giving 0.082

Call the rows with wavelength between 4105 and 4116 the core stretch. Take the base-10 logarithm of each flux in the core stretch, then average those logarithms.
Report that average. 1.32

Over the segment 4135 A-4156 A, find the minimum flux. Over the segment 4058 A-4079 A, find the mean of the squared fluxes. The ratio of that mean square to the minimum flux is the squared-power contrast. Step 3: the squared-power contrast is 22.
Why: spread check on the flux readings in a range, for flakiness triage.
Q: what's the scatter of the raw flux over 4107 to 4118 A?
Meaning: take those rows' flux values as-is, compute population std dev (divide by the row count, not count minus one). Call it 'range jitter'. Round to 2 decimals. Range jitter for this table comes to 1.43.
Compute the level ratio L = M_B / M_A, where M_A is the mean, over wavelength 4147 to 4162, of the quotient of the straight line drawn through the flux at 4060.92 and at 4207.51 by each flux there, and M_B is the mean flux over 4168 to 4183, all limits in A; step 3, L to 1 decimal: 19.4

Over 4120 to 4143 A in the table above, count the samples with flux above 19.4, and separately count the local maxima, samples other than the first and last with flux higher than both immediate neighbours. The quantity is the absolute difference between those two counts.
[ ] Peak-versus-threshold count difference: 8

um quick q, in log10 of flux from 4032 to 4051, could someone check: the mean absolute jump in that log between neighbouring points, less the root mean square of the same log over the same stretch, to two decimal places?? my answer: -1.25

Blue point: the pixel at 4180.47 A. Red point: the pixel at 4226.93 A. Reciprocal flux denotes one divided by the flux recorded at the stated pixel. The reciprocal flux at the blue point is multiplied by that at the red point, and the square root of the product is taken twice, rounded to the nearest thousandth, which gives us 0.231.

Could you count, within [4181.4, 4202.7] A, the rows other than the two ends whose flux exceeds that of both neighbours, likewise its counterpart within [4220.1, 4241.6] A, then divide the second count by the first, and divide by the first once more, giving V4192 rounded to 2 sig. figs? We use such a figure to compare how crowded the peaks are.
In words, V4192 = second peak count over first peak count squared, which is 0.75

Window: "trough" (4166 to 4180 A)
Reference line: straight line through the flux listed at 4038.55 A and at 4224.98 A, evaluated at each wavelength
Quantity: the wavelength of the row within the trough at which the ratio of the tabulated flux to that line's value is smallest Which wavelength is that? 4172.77 A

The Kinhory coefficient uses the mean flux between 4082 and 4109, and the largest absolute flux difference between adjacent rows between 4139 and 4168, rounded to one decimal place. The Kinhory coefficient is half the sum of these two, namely 11.6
